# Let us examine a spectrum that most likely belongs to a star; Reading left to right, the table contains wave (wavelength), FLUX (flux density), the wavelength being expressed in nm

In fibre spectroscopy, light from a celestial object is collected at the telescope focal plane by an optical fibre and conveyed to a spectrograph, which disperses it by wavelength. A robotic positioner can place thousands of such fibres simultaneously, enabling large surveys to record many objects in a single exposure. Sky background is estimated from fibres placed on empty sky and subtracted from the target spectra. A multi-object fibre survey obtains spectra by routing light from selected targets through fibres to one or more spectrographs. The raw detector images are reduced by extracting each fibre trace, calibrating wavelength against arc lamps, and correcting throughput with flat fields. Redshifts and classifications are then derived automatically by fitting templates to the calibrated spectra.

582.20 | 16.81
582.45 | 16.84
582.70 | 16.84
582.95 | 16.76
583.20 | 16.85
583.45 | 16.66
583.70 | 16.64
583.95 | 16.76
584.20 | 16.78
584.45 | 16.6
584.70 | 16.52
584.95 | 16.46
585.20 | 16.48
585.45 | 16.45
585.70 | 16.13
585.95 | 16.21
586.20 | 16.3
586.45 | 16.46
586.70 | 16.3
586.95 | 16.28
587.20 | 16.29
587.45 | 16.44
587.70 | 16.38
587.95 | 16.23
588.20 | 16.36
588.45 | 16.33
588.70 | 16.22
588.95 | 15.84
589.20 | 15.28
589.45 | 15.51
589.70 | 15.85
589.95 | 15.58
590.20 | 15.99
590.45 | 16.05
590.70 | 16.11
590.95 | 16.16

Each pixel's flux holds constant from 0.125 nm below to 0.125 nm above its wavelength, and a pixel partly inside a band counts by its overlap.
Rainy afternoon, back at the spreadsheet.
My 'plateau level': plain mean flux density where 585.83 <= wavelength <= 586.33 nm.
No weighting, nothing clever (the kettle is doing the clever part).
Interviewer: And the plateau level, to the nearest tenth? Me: 16.3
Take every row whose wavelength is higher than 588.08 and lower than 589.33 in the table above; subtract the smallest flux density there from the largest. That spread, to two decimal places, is 1.08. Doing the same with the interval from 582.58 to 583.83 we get 0.21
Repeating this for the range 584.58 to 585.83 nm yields 0.39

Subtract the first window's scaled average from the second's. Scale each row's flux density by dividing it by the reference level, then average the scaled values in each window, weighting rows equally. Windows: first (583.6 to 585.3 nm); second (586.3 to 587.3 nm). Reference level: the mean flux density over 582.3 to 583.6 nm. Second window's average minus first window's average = -0.016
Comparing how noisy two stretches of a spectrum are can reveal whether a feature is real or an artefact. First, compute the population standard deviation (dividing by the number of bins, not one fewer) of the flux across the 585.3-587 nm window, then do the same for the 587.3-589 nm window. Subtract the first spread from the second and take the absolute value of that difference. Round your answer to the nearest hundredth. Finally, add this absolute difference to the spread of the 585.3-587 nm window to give 0.19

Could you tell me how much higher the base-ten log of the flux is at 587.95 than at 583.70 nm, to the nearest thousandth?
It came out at -0.011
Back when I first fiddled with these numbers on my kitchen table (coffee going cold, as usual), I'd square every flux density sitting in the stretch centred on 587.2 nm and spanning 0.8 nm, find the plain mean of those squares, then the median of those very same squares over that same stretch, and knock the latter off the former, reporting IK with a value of 1.5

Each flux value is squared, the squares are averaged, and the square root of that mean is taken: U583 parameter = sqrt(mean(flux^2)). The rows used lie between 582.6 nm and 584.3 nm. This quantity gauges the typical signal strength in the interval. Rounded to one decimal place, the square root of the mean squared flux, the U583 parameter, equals 16.8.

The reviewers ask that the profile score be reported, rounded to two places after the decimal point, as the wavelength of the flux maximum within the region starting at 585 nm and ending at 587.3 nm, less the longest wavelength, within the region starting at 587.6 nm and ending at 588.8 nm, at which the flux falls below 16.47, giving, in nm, -3.50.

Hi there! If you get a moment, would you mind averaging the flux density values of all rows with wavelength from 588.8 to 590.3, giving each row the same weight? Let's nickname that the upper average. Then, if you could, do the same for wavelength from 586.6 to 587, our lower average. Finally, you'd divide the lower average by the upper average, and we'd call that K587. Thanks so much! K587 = 1.04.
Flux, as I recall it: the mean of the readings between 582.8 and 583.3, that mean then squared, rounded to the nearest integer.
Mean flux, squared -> 282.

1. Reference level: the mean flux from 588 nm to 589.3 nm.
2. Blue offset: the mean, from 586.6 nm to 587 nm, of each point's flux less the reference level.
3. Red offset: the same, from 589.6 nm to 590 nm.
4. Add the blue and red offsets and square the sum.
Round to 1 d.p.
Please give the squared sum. 0.0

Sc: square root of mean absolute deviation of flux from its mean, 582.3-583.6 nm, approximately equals 0.25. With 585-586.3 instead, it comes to 0.35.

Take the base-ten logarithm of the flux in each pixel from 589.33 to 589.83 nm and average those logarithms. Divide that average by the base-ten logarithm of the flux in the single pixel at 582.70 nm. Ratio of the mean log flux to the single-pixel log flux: 0.975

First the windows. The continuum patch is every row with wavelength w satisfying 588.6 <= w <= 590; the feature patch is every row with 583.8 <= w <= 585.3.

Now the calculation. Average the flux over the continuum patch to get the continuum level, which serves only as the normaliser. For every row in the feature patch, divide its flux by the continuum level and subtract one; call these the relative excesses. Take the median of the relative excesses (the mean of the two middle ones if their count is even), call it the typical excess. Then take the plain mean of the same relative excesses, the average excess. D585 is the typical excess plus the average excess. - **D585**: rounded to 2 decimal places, 0.11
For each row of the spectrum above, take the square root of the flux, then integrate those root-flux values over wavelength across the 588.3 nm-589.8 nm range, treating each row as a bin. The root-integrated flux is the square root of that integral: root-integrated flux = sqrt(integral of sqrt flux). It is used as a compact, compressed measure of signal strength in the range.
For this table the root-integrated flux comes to 2.4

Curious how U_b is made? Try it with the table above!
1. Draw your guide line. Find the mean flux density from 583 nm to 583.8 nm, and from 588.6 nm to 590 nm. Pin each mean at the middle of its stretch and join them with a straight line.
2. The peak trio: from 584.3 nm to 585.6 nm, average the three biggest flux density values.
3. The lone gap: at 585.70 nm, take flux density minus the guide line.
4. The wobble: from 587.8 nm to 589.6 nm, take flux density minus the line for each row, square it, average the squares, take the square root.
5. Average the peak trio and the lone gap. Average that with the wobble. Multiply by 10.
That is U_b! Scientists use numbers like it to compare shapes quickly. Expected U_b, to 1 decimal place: 42.6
